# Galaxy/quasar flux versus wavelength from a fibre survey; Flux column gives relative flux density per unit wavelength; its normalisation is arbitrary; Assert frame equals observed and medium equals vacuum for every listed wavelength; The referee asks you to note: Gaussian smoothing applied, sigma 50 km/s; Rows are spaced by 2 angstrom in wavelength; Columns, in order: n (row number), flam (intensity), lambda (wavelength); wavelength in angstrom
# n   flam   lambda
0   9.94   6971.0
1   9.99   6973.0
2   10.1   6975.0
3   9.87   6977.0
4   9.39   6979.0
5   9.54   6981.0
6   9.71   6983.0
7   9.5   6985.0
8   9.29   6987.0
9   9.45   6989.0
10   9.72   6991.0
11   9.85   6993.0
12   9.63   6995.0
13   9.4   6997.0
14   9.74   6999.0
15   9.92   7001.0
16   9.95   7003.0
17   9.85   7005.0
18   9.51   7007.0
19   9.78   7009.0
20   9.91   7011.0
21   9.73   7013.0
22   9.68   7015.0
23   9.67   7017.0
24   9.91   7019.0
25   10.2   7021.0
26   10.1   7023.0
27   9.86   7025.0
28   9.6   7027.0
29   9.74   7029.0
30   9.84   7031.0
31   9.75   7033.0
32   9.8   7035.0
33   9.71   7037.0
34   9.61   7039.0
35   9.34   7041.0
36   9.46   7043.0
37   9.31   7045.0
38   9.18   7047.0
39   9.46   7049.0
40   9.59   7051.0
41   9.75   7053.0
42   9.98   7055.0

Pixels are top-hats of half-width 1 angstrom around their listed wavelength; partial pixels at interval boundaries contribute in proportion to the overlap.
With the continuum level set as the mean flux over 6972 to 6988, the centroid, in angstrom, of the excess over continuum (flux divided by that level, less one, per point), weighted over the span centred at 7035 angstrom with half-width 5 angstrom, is 7032.1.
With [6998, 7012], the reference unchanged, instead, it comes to 7004.6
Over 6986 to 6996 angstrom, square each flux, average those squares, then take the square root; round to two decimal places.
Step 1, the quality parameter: 9.59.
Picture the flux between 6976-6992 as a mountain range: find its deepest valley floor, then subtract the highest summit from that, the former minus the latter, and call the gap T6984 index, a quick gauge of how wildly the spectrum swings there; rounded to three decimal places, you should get -0.580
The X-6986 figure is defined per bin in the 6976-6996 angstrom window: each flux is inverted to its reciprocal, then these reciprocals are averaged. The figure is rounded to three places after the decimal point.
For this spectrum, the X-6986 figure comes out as 0.104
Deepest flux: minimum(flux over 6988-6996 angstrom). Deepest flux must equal 9.45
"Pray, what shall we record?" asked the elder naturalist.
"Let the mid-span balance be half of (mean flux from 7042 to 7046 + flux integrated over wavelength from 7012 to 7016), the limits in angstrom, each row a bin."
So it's 24.1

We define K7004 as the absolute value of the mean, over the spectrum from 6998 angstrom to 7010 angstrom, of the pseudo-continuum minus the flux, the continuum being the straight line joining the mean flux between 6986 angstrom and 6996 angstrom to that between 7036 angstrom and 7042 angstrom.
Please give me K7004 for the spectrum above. 0.213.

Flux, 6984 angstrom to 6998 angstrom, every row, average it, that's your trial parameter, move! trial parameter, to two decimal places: 9.55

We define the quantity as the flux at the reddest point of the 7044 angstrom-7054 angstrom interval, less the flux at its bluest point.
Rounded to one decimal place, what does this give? 0.4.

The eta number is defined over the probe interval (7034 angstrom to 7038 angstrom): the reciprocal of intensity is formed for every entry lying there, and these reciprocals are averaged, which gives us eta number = 0.103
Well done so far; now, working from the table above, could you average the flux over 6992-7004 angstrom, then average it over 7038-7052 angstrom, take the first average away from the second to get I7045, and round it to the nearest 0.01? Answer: -0.33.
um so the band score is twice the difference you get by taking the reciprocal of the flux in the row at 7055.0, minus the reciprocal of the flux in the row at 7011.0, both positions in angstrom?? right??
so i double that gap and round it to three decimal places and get -0.001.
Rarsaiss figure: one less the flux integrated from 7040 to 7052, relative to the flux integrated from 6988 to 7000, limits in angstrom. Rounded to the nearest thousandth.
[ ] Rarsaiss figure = 0.025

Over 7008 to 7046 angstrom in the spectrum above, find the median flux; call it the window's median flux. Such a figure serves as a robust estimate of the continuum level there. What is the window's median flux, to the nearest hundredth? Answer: 9.74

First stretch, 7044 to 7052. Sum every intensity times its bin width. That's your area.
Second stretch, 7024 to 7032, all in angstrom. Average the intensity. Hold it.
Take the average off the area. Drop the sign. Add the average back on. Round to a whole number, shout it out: 75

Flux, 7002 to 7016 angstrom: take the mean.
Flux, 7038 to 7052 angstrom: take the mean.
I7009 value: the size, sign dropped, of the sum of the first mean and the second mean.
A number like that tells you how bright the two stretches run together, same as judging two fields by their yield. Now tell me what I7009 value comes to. 19.2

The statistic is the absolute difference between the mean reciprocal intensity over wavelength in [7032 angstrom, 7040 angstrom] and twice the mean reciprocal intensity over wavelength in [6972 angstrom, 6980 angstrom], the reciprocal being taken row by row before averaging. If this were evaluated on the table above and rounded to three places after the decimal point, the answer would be 0.101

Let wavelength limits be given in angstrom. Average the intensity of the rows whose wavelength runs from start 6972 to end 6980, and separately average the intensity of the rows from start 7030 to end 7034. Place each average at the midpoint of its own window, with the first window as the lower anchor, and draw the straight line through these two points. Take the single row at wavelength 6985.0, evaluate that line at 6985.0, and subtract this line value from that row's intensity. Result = -0.33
